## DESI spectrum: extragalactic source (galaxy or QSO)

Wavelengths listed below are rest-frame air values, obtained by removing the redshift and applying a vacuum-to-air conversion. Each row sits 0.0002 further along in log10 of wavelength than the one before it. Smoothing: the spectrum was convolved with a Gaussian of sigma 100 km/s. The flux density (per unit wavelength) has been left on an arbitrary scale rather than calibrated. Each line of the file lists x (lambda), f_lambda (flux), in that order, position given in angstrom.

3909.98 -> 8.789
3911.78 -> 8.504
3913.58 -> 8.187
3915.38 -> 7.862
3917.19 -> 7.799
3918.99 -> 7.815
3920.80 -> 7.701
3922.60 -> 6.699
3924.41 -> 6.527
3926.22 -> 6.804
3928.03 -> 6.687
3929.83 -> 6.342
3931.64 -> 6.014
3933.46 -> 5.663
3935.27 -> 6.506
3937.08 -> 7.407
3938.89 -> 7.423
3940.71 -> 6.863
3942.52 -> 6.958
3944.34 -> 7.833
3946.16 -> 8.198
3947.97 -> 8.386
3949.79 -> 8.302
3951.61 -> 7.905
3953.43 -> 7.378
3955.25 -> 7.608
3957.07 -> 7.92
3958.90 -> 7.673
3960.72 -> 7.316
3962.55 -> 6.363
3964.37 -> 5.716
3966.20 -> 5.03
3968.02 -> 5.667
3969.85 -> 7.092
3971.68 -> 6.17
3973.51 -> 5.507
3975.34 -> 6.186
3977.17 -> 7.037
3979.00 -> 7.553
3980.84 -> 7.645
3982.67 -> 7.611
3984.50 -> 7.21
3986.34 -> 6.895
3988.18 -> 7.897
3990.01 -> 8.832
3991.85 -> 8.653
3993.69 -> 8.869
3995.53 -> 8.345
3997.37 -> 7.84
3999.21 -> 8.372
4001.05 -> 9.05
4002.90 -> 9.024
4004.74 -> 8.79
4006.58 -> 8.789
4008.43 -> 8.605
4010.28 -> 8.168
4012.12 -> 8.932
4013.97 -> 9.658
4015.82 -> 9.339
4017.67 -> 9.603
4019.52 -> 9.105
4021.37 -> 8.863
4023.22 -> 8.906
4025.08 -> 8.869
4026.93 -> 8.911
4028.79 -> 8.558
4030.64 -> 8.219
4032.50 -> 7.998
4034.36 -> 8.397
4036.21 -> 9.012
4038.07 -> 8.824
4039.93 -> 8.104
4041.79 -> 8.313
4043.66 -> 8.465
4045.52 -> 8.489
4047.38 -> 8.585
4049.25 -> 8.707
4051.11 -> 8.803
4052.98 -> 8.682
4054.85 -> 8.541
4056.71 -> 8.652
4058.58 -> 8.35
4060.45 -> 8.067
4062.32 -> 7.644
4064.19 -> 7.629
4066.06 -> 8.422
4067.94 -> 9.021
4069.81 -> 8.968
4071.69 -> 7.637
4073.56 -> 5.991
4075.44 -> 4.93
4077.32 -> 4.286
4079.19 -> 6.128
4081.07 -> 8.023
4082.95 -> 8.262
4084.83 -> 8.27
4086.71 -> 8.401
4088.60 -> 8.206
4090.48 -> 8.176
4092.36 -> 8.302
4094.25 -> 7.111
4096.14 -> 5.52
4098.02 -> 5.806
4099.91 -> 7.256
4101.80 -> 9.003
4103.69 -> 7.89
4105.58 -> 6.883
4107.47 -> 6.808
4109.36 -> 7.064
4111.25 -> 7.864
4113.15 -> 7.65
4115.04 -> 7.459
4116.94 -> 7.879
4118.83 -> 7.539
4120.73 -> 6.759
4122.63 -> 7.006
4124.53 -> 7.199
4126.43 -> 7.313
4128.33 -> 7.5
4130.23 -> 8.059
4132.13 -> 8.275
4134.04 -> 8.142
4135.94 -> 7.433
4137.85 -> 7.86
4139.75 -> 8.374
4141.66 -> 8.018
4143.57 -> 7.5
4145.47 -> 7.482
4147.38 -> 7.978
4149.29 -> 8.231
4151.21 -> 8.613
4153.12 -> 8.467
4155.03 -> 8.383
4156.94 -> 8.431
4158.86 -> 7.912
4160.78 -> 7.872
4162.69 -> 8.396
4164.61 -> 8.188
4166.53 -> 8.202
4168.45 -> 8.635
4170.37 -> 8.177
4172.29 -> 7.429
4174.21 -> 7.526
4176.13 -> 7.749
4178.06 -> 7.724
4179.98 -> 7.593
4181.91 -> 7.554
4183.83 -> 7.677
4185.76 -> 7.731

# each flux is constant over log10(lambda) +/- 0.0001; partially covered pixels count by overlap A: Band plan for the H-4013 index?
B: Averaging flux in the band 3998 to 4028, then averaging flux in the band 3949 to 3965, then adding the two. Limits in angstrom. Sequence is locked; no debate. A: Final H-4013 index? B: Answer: 16.3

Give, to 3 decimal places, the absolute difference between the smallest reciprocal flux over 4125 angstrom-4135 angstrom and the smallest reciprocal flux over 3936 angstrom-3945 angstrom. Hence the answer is 0.007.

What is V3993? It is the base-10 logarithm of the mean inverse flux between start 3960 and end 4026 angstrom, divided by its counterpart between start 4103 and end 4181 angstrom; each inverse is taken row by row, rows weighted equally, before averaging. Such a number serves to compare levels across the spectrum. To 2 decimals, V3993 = 0.01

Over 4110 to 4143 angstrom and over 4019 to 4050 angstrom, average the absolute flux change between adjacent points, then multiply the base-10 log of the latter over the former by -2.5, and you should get 0.42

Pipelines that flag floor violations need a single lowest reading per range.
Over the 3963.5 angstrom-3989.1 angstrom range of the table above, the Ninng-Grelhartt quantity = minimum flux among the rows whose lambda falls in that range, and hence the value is 5.03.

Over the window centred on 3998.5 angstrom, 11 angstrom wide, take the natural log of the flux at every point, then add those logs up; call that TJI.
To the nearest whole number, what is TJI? 13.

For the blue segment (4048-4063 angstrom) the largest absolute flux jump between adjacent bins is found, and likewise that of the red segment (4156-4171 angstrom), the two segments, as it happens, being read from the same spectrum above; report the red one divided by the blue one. 1.2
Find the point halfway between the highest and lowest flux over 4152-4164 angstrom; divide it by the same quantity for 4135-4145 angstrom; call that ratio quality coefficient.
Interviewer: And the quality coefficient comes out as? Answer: 1.0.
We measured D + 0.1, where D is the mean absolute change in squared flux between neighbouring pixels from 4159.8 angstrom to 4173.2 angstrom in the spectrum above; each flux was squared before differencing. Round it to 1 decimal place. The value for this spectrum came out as 6.6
